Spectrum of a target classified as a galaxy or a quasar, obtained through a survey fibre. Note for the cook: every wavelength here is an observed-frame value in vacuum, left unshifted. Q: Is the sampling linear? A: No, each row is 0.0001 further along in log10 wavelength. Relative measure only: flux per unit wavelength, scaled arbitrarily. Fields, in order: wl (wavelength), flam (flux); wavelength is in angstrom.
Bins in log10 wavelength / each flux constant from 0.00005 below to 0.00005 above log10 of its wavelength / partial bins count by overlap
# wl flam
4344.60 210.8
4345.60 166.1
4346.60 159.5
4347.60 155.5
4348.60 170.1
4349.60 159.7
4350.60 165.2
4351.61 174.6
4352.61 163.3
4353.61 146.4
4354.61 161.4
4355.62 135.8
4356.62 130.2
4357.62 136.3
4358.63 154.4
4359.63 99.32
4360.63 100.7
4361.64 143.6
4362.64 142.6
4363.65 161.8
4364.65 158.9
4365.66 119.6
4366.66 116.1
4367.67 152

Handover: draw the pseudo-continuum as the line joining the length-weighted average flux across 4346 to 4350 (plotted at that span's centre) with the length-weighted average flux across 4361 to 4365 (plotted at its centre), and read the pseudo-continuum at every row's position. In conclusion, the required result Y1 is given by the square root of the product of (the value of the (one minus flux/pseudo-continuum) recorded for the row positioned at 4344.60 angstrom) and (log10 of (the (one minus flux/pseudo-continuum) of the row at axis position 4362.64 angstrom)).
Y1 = 0.61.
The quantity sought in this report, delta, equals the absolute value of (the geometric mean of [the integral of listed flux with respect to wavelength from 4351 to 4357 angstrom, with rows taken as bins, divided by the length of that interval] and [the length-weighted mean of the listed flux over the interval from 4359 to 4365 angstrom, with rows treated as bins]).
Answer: 143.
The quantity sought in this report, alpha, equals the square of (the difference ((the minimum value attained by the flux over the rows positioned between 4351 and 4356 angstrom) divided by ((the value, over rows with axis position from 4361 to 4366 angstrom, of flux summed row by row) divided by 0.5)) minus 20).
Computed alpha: 396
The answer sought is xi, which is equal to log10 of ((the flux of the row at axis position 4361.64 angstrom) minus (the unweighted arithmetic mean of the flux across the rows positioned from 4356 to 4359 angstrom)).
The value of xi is 0.52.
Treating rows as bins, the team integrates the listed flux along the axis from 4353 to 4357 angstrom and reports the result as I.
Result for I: 578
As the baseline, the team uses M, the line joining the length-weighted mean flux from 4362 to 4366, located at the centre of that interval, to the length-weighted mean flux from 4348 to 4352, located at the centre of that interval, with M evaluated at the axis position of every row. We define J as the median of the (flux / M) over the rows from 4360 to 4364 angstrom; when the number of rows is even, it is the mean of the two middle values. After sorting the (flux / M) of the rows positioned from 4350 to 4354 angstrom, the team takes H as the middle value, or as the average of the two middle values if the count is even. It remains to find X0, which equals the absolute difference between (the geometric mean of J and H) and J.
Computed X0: 0.020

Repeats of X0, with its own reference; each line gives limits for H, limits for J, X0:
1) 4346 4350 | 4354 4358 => 0.038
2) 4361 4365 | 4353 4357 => 0.069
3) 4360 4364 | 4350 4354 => 0.021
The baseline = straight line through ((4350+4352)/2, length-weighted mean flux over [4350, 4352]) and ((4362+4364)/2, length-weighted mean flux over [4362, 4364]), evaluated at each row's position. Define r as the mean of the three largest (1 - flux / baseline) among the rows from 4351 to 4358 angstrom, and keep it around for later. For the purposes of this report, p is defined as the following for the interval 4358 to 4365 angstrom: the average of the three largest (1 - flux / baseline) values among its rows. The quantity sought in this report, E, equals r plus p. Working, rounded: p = 0.257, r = 0.16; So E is 0.42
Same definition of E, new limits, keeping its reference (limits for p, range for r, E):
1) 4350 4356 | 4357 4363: 0.38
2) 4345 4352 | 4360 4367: 0.33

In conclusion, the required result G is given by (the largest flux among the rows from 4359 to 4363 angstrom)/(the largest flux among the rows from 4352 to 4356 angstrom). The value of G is 0.88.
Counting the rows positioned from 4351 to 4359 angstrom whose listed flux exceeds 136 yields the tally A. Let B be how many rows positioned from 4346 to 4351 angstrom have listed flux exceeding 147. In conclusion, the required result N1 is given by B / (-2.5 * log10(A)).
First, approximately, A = 6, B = 5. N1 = -2.57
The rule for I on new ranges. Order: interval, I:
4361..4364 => 439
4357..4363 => 776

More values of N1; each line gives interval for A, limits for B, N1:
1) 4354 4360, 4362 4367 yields -1.68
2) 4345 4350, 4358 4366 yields -1.72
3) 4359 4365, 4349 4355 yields -3.32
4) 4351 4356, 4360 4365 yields -1.33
